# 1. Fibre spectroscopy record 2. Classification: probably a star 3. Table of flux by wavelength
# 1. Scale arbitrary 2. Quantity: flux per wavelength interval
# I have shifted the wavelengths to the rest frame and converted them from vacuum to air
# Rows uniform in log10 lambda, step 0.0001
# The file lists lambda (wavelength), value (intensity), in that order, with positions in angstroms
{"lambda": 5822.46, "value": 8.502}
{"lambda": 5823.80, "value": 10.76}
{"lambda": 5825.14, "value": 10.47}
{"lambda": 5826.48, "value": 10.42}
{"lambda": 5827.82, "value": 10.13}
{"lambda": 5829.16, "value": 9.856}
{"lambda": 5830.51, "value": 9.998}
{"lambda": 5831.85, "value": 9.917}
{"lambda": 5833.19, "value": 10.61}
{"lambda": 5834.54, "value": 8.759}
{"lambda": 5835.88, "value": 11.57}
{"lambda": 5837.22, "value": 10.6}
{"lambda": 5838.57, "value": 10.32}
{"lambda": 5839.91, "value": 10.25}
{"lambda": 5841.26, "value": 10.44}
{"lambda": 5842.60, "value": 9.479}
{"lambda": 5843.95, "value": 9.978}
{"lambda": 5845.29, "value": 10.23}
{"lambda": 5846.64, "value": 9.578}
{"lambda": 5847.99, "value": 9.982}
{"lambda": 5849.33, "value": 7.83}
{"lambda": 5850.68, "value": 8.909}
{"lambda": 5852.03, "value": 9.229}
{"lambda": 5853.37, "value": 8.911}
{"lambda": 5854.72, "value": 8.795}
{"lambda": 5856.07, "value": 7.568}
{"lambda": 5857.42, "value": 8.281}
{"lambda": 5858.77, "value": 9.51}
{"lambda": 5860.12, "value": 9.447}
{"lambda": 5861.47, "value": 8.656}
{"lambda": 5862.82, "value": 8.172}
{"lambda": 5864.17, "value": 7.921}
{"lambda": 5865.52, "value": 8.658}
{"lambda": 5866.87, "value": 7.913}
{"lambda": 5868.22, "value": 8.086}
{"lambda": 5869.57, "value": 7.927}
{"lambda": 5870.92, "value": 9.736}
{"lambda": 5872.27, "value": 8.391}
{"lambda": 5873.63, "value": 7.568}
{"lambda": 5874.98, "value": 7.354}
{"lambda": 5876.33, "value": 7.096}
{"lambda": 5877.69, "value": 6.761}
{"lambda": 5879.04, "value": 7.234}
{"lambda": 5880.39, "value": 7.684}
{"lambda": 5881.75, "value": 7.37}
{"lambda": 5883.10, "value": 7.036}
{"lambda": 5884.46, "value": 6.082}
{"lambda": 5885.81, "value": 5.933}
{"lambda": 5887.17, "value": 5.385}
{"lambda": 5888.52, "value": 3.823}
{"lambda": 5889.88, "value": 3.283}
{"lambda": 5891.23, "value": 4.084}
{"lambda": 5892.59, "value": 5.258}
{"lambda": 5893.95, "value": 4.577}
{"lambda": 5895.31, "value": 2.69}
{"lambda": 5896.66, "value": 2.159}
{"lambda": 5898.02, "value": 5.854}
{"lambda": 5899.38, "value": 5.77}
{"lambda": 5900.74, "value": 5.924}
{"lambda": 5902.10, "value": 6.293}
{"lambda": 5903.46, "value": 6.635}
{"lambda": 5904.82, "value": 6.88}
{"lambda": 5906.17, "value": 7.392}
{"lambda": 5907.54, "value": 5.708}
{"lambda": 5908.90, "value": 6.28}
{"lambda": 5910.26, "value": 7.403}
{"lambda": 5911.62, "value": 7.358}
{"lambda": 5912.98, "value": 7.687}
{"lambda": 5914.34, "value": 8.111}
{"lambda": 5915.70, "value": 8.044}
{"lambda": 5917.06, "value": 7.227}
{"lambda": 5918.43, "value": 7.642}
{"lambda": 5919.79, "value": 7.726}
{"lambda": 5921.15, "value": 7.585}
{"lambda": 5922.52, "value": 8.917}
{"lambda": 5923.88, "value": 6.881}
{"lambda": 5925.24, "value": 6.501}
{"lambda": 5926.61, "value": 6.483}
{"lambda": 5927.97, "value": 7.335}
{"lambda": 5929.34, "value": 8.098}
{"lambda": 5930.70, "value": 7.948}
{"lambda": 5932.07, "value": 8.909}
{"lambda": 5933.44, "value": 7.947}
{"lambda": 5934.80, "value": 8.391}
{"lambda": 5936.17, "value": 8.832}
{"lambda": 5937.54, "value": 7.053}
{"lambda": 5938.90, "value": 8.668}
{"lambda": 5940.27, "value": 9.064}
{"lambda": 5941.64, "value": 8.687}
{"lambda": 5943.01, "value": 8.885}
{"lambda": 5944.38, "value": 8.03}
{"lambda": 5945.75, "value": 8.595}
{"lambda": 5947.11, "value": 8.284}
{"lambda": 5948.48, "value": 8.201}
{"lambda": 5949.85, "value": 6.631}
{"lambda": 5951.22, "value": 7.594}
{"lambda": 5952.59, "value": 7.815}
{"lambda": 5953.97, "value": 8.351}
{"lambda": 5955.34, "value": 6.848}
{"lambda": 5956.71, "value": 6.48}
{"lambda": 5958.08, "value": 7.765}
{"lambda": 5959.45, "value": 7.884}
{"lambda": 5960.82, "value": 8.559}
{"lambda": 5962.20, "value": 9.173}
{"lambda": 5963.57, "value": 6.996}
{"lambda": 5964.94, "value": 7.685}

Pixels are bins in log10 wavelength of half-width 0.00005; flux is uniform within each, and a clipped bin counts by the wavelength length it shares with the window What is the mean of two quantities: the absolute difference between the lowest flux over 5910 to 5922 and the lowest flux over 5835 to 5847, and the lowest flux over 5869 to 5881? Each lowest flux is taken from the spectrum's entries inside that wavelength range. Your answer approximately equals 4.5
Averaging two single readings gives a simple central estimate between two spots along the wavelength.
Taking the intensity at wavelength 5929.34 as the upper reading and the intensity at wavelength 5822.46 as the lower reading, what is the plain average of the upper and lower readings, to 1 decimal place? 8.3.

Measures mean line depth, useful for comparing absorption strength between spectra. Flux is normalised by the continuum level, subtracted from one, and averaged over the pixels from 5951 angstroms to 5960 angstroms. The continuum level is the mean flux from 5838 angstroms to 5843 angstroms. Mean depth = 0.26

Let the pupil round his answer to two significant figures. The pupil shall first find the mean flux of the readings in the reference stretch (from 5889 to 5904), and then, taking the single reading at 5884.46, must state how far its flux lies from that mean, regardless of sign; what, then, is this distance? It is 1.3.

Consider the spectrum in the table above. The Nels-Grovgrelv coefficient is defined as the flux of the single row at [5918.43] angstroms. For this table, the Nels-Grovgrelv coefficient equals 7.642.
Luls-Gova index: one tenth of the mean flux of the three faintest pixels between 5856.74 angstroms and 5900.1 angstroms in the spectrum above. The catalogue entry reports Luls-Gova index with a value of 0.27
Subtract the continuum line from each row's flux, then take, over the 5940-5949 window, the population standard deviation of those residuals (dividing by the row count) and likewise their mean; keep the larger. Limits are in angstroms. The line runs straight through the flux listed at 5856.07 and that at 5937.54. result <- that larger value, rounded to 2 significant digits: 1.5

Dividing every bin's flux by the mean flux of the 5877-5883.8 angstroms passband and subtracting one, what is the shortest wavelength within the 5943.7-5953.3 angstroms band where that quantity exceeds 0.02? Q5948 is 5944.38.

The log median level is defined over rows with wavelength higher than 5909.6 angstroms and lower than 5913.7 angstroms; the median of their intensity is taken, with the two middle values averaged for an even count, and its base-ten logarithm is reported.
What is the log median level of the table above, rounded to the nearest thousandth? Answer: 0.869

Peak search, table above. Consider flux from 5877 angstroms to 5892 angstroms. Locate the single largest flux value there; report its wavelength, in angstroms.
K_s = 5880.39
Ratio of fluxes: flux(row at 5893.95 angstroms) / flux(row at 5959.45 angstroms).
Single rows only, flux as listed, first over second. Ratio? 0.58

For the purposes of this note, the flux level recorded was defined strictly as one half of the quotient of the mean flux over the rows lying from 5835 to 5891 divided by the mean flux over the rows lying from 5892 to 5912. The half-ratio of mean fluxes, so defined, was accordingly 0.72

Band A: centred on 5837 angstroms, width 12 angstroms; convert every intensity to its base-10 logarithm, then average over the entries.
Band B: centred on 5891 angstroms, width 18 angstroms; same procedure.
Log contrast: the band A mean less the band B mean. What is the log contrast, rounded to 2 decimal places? 0.35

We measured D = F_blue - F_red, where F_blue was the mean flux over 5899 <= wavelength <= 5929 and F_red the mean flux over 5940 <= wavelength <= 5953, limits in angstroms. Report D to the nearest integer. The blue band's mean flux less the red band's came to -1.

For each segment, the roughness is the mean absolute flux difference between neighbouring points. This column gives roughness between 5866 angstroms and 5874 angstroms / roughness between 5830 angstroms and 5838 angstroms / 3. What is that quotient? 0.22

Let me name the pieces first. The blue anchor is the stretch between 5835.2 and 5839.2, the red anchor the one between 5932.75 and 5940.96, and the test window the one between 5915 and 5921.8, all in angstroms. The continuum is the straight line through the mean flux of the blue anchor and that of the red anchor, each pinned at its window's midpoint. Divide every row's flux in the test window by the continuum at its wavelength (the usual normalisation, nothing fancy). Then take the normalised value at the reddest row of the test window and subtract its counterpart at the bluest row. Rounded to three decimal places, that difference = -0.038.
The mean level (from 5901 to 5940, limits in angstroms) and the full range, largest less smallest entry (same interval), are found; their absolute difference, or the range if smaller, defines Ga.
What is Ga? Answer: 3.2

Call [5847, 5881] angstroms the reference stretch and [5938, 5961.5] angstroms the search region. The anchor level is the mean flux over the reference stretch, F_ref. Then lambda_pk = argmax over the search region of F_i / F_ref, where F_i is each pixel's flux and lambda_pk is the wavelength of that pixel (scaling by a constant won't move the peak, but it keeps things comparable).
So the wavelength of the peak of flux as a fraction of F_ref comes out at 5940.27 angstroms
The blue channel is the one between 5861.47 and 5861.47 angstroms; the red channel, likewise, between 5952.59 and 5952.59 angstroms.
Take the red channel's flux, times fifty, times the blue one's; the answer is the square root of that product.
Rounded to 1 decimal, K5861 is 58.2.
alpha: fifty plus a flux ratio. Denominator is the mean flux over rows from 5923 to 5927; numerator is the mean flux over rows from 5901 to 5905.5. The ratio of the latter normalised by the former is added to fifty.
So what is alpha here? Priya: 51.0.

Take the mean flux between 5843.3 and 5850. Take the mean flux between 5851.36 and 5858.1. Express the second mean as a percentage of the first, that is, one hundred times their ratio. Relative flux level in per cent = 90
